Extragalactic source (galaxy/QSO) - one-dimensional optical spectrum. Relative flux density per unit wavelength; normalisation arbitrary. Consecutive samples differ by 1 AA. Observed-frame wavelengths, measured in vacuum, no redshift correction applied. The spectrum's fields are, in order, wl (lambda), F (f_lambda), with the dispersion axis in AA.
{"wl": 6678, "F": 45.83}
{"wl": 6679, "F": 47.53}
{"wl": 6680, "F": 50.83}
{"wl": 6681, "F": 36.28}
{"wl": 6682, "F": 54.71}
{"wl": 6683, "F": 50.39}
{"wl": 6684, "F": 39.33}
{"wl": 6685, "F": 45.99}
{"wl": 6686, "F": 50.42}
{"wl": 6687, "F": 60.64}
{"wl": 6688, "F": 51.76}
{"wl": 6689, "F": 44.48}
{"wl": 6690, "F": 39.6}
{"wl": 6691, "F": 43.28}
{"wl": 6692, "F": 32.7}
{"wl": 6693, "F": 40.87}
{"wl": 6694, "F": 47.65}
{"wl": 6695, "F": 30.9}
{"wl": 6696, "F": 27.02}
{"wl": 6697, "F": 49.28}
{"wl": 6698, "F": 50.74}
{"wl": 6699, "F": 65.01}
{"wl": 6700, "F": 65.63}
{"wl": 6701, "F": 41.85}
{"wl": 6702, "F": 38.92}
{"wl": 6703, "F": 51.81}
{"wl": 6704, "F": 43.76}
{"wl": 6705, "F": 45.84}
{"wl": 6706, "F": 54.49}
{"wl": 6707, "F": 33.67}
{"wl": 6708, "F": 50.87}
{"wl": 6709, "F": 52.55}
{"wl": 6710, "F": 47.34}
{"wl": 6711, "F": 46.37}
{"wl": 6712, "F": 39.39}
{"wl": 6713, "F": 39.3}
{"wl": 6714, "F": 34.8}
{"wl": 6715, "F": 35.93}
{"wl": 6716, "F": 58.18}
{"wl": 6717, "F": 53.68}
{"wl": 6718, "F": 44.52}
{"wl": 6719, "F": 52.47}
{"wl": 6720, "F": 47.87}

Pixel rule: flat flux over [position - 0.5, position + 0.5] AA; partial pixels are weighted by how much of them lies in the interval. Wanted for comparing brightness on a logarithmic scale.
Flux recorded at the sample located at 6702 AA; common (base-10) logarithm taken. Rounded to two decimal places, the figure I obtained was 1.59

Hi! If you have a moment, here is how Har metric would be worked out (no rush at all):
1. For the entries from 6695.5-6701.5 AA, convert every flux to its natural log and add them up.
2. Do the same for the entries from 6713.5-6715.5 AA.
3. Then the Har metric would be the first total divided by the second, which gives 3.3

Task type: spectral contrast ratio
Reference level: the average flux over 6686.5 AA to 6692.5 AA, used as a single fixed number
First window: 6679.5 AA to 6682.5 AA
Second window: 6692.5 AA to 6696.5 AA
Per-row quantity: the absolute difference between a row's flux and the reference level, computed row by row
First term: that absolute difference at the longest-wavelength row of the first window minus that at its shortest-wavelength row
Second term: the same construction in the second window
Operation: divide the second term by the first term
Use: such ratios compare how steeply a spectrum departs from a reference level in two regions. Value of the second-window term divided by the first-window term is 4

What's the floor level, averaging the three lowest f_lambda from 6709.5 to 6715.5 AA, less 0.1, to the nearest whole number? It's 37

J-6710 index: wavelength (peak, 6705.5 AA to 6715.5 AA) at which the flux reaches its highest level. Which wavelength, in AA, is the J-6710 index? 6706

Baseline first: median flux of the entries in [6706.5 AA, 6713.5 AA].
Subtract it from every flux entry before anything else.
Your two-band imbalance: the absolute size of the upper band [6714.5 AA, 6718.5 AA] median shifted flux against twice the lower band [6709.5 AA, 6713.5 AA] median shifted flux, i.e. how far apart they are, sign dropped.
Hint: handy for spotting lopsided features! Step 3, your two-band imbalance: 10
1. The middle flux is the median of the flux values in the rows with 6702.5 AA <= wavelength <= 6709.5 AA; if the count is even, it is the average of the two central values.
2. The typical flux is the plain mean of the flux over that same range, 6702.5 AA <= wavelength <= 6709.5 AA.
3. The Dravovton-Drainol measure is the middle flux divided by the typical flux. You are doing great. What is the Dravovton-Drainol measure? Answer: 1.07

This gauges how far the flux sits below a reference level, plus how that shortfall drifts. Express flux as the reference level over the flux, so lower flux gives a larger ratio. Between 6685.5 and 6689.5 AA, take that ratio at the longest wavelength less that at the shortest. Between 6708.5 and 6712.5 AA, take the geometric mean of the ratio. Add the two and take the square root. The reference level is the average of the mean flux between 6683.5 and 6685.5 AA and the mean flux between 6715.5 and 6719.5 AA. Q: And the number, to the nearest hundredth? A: 1.07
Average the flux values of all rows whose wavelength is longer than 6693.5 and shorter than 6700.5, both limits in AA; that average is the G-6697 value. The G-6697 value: 48.0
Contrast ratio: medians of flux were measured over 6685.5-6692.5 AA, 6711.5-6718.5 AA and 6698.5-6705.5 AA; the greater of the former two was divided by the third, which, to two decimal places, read 0.97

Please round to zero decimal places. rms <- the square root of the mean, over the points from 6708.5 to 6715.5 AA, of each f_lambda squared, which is 43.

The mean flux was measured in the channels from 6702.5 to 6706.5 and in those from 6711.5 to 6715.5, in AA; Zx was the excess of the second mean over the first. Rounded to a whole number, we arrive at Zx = -12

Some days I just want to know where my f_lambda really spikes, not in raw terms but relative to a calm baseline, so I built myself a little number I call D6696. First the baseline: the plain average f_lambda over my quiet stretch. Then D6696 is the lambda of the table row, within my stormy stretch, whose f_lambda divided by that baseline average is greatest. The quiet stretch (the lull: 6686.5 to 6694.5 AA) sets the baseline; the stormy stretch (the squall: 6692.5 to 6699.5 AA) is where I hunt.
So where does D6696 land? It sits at 6699 AA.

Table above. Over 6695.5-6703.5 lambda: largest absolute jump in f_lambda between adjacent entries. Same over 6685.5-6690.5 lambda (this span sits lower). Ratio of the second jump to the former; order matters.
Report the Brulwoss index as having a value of 0.43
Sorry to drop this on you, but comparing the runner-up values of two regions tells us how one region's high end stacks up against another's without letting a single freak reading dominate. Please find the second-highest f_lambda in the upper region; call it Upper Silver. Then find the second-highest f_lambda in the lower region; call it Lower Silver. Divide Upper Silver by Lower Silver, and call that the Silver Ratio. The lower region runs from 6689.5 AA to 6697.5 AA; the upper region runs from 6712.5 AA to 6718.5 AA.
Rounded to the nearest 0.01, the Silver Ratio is 1.13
